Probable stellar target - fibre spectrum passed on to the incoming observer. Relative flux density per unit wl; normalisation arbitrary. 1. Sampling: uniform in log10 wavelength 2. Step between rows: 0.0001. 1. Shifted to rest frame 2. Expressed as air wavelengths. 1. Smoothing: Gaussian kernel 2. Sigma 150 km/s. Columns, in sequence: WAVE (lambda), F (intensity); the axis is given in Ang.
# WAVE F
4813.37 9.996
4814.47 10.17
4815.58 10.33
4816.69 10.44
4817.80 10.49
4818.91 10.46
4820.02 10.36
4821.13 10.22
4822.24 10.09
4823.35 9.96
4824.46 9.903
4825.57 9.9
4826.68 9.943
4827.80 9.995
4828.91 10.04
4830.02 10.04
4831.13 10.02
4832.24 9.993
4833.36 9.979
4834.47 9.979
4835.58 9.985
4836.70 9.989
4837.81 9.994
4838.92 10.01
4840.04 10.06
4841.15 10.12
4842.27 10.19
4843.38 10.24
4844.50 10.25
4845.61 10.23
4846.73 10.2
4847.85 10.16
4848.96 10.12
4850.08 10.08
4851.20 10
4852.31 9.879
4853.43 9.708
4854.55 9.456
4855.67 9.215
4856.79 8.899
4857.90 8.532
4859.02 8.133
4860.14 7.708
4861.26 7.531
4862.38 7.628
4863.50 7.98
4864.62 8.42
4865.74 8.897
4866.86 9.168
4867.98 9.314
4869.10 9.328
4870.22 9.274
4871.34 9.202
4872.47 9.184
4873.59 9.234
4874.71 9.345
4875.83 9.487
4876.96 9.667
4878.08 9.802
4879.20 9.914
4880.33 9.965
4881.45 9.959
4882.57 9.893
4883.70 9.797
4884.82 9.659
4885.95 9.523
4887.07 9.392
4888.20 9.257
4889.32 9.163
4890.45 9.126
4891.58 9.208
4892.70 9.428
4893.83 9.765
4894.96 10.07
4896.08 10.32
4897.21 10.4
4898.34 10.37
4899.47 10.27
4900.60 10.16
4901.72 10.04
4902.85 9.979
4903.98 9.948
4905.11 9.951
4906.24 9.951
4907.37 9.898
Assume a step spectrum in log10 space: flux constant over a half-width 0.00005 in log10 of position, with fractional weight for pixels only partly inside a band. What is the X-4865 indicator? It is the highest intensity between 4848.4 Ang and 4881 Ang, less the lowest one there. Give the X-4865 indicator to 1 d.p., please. 2.6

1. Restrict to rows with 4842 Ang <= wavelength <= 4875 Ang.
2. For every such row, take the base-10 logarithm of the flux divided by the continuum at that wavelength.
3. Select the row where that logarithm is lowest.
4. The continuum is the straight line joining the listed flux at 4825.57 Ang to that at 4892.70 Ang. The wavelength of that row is 4861.26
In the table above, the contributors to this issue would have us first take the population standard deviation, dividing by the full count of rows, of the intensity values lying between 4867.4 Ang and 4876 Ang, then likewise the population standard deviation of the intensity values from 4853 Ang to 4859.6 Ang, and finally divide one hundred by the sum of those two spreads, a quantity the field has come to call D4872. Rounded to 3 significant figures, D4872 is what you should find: 159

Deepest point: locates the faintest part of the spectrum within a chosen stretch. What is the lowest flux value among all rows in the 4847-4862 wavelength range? 7.531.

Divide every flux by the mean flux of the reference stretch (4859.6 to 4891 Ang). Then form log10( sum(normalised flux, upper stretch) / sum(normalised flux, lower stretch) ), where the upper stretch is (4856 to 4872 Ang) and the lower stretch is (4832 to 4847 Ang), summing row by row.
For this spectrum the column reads -0.071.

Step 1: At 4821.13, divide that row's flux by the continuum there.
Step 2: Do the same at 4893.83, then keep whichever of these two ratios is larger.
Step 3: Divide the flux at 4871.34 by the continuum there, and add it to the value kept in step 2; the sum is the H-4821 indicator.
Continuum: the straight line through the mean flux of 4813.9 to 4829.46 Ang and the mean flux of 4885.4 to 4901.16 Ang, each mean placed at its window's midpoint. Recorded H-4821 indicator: 1.94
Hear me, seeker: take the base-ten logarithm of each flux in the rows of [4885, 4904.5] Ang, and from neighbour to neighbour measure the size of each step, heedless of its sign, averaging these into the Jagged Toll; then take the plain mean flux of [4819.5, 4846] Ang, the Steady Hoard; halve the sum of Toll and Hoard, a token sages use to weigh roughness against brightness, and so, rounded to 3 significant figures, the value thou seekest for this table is 5.03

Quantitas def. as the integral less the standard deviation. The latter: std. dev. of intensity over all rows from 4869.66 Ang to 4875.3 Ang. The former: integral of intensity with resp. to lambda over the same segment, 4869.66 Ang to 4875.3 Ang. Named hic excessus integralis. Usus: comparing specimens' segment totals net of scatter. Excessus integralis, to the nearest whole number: 52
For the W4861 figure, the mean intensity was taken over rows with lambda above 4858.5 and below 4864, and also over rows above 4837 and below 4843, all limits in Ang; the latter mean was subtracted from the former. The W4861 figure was -2.3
